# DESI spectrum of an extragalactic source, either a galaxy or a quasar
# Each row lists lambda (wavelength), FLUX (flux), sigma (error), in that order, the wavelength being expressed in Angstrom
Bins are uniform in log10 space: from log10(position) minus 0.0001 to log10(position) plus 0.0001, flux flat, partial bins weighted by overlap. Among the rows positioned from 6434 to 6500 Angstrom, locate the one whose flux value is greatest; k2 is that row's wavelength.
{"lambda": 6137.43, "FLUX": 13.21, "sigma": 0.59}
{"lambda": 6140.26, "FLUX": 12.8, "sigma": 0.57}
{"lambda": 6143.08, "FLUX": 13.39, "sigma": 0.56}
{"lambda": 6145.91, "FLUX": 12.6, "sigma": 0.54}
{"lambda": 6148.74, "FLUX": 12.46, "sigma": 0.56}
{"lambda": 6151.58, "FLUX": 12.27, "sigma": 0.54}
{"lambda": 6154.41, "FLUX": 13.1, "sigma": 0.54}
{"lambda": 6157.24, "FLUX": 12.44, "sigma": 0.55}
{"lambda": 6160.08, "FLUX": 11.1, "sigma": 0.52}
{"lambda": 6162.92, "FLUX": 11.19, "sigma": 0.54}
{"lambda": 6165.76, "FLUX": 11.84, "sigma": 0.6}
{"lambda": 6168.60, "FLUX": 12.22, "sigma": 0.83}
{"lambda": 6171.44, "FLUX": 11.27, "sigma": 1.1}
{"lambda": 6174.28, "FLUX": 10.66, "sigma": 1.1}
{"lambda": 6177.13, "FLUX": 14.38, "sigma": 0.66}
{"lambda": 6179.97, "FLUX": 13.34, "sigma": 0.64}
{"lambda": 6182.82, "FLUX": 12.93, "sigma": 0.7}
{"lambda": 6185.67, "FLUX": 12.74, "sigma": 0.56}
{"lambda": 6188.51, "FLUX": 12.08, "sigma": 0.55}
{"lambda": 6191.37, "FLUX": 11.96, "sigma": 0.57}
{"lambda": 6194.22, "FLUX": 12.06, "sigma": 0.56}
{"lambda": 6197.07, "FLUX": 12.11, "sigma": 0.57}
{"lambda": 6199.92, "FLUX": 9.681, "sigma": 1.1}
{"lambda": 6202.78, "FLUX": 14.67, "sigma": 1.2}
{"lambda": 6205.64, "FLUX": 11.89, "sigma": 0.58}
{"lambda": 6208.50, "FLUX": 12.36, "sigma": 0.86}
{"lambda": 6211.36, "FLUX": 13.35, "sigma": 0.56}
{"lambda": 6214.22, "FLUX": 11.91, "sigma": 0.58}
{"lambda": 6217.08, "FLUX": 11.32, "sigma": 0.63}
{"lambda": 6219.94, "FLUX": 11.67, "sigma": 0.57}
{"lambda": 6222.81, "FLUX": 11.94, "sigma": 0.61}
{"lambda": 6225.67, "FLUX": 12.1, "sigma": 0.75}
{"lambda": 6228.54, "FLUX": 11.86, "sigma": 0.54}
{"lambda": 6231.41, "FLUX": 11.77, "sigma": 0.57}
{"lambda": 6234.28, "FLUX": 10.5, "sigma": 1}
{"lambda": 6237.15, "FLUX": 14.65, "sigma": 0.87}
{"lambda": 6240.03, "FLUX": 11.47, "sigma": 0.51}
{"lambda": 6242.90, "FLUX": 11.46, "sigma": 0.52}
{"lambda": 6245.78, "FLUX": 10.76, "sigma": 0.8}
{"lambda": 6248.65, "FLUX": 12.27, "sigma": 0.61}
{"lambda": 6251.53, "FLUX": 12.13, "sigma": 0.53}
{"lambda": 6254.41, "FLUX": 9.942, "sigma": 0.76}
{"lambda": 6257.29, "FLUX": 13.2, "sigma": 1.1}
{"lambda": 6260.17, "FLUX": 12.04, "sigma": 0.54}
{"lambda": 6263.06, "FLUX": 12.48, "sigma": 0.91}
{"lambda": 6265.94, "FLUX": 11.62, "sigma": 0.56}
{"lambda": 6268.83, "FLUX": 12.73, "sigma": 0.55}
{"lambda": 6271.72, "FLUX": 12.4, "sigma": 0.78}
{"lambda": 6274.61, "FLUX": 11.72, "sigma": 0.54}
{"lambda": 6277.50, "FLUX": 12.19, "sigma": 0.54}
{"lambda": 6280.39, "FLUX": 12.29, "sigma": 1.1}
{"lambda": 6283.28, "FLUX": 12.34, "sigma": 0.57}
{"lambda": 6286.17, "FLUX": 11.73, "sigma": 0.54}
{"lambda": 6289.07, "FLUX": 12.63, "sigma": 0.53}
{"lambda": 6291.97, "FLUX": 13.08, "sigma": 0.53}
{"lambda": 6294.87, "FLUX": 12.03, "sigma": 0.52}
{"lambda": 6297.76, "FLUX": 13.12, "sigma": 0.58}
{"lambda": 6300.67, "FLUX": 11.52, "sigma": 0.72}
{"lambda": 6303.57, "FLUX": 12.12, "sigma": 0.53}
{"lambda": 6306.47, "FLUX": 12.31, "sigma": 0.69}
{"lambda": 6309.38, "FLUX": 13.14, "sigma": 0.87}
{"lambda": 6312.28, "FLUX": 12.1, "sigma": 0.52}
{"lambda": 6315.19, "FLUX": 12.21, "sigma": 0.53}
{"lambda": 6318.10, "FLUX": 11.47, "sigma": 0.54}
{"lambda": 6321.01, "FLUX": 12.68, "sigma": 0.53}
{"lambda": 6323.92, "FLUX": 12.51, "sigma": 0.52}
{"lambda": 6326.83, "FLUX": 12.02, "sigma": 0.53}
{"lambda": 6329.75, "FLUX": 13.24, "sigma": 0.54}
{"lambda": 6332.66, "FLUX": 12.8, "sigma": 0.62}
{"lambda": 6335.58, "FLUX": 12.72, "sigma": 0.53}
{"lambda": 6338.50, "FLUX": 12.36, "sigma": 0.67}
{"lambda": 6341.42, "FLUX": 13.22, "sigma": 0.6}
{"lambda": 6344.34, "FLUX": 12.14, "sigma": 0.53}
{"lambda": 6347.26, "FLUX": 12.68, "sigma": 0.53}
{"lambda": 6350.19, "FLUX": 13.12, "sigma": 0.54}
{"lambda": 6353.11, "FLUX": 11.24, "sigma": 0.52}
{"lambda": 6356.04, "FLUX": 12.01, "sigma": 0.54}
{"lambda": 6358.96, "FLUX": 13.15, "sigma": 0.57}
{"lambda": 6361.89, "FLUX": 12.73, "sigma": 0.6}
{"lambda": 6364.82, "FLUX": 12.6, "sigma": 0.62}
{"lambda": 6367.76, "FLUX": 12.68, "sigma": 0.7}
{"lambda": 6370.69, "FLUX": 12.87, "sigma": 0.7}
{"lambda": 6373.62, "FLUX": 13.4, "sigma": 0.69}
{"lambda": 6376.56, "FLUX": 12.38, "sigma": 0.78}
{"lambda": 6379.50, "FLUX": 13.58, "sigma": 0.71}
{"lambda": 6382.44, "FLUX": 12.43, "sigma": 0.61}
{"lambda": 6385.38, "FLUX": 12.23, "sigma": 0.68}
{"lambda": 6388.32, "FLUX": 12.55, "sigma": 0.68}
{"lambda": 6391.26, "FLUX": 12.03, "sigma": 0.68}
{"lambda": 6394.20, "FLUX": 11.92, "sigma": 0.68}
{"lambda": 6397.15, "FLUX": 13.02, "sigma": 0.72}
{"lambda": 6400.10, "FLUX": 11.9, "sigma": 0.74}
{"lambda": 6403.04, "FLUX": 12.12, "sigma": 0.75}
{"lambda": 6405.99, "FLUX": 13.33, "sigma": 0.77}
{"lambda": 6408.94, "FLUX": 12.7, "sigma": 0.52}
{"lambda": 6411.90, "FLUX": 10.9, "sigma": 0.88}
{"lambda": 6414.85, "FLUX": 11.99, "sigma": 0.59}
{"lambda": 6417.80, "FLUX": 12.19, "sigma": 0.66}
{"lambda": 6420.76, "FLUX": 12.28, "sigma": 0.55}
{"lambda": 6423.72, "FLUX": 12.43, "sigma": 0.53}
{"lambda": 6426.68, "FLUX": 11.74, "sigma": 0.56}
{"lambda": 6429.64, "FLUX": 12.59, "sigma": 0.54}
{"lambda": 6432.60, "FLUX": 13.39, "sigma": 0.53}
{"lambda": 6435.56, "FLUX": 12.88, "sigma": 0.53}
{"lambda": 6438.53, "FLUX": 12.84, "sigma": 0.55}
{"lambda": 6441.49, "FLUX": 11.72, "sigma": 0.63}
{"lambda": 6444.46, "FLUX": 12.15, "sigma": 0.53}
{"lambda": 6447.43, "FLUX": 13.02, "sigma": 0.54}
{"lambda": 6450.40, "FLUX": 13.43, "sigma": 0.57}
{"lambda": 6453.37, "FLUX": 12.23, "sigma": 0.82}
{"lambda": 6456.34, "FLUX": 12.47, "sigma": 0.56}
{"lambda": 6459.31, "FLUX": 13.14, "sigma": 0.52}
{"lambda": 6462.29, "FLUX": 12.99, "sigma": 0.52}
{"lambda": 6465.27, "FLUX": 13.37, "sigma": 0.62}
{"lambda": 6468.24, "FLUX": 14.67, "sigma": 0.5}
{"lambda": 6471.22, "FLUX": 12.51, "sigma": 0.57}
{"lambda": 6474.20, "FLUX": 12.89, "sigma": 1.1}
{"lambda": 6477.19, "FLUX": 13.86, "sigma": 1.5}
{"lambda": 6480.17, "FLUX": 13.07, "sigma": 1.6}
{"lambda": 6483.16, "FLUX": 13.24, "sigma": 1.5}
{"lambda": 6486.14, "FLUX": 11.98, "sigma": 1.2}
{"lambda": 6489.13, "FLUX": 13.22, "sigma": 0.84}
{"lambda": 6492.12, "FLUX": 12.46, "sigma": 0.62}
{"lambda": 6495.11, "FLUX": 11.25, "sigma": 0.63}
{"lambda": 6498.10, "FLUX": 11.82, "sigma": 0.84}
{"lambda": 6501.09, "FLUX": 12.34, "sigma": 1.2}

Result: 6468.24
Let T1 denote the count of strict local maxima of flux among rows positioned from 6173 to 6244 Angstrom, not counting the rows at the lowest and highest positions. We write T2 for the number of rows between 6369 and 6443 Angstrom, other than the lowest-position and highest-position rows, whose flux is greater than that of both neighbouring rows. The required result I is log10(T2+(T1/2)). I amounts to 1.00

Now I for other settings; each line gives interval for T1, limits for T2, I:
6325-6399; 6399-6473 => 0.98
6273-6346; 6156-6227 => 0.95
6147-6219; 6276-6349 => 1.04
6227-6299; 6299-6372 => 1.02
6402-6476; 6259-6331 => 1.04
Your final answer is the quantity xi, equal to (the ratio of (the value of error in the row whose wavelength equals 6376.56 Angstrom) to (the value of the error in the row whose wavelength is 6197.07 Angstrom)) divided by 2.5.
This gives 0.55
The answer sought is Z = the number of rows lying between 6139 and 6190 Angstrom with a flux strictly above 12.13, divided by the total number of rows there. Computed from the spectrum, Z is 0.67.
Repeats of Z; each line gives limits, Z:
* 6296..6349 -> 0.72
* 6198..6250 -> 0.28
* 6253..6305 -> 0.56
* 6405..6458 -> 0.78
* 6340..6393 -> 0.83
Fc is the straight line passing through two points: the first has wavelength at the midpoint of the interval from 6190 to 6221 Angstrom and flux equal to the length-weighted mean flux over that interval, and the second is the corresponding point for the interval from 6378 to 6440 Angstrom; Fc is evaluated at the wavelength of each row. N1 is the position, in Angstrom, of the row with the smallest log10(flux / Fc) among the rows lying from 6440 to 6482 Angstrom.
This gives 6441.49 Angstrom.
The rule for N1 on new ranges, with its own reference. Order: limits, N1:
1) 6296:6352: 6318.10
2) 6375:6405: 6400.10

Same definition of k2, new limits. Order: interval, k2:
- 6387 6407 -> 6405.99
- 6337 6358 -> 6341.42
